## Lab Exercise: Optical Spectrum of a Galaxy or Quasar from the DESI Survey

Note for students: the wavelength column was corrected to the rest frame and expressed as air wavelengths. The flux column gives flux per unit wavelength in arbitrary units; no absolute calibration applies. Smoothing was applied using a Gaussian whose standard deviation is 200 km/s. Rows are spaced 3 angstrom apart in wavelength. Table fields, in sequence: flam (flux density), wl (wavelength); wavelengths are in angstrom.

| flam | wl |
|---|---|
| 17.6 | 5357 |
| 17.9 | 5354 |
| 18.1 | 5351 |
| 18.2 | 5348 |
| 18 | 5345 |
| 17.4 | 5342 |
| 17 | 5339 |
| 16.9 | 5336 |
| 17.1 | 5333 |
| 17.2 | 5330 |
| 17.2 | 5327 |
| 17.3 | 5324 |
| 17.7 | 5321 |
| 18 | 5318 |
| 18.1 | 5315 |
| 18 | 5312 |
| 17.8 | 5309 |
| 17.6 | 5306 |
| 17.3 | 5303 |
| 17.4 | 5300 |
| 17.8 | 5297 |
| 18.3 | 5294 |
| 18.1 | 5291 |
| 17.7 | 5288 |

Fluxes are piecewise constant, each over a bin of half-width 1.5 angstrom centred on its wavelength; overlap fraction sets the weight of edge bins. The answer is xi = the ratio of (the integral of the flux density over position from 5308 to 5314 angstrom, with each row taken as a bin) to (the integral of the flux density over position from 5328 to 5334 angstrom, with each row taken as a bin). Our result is 1.0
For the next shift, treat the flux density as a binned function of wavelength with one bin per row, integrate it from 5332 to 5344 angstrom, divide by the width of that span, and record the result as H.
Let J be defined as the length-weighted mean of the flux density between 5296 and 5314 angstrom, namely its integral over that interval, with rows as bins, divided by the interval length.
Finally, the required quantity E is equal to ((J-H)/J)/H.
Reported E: 0.002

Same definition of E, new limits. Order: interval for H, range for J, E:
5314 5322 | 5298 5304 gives -0.002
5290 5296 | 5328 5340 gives -0.004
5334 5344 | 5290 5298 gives 0.003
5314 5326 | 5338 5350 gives 0.000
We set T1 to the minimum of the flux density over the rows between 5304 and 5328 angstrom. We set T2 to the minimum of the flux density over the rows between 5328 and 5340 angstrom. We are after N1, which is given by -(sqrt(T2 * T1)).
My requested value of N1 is -17.05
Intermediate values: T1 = 17.2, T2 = 16.9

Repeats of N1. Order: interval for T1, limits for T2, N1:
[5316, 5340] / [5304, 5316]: -17.25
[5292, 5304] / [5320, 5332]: -17.25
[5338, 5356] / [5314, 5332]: -17.10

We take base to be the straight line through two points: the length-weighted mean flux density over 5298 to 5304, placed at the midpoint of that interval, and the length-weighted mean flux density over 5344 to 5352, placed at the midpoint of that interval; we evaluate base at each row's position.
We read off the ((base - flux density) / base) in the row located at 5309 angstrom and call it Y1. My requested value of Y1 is -0.02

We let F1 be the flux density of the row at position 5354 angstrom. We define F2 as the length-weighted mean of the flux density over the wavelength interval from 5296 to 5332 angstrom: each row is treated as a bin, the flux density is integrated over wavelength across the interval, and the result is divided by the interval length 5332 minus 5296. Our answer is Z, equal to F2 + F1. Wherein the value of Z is 35.5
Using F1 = 17.9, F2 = 17.6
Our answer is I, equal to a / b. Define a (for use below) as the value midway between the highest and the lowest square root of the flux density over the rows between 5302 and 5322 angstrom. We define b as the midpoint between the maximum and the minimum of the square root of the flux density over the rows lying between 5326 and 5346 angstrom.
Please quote 1.01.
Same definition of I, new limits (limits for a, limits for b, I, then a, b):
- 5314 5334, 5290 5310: 0.99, 4.19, 4.22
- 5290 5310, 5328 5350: 1.01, 4.22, 4.19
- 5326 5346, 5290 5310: 0.99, 4.18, 4.22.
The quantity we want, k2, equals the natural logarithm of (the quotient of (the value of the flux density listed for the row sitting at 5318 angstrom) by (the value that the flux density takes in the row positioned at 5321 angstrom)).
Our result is 0.017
